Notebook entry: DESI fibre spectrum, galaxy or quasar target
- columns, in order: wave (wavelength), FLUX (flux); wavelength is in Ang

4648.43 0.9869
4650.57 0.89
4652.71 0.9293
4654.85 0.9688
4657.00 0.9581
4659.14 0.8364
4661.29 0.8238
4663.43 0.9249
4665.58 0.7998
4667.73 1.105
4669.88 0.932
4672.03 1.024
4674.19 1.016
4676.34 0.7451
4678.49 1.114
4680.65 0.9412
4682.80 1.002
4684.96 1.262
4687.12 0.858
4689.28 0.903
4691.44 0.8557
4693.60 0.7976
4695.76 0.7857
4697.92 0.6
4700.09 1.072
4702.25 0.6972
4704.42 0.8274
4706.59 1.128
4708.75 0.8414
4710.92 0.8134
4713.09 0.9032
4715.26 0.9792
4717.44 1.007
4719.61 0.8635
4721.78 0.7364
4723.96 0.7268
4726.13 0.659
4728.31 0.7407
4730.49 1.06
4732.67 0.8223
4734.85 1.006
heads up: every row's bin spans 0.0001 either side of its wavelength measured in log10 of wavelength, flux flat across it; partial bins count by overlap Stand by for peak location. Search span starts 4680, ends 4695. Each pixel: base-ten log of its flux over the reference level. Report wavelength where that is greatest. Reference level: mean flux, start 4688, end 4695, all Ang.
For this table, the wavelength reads 4684.96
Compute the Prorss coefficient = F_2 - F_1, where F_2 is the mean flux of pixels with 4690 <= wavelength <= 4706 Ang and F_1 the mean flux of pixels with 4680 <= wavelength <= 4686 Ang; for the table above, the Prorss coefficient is -0.26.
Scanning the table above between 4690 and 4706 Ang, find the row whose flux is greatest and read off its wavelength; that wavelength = 4700.09 Ang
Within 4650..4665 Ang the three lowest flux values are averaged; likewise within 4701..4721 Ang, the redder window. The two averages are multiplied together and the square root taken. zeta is 0.81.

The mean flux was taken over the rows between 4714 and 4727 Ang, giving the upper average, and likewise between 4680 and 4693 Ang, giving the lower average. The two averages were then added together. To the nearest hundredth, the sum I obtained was 1.80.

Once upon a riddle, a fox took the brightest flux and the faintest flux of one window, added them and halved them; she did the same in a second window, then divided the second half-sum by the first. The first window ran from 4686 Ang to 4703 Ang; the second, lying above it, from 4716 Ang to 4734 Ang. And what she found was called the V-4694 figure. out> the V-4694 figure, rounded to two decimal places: 1.03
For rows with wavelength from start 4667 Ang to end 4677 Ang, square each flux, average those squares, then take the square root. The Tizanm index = 0.97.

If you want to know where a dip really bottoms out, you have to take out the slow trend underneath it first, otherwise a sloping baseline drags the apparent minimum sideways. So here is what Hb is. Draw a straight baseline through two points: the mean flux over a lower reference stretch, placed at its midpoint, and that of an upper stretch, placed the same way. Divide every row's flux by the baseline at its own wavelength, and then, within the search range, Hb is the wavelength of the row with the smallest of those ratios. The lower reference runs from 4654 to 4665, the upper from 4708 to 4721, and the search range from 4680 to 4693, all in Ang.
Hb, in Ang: 4691.44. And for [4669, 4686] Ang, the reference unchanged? 4676.34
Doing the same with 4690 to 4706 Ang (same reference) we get 4697.92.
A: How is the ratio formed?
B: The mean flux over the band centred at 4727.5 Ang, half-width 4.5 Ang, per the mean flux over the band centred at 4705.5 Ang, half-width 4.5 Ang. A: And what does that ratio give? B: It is 0.91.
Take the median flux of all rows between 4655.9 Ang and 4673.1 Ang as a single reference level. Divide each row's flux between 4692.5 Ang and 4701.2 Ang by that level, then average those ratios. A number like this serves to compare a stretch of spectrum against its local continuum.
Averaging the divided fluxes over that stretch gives 0.88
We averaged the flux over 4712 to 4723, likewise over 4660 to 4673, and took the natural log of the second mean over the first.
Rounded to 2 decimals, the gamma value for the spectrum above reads 0.04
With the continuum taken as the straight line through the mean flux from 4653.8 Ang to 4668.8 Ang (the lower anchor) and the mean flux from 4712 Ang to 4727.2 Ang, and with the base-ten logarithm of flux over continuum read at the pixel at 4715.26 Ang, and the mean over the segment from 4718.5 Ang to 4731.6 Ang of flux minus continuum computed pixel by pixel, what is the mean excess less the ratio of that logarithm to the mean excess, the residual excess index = 1.8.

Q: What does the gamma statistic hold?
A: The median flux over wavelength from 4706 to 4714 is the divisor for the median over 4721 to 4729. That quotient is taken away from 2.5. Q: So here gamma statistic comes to 1.66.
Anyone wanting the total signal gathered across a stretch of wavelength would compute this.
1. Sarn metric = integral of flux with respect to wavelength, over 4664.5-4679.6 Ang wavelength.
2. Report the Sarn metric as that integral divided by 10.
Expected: 1.45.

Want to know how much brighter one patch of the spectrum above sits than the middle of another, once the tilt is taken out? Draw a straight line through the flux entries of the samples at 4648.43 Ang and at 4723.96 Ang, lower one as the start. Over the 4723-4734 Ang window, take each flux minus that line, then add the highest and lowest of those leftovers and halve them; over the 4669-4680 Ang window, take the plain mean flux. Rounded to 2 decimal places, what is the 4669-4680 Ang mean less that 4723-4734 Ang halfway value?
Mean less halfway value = 0.82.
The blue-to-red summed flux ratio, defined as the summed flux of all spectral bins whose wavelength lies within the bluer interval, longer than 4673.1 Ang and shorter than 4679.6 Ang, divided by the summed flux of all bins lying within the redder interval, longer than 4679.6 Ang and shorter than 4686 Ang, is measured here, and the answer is 0.90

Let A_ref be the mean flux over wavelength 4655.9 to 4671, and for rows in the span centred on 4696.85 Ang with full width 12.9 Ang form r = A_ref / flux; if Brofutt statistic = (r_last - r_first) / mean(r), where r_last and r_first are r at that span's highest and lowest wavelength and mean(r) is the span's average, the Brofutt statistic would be 0.21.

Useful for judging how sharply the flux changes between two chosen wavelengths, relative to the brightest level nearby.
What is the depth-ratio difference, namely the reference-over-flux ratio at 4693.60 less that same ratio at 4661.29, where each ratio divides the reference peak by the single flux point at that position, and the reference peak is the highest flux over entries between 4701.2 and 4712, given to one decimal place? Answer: 0.0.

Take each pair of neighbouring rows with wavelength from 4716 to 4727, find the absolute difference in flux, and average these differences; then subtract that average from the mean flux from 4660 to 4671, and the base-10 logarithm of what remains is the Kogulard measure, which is -0.081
